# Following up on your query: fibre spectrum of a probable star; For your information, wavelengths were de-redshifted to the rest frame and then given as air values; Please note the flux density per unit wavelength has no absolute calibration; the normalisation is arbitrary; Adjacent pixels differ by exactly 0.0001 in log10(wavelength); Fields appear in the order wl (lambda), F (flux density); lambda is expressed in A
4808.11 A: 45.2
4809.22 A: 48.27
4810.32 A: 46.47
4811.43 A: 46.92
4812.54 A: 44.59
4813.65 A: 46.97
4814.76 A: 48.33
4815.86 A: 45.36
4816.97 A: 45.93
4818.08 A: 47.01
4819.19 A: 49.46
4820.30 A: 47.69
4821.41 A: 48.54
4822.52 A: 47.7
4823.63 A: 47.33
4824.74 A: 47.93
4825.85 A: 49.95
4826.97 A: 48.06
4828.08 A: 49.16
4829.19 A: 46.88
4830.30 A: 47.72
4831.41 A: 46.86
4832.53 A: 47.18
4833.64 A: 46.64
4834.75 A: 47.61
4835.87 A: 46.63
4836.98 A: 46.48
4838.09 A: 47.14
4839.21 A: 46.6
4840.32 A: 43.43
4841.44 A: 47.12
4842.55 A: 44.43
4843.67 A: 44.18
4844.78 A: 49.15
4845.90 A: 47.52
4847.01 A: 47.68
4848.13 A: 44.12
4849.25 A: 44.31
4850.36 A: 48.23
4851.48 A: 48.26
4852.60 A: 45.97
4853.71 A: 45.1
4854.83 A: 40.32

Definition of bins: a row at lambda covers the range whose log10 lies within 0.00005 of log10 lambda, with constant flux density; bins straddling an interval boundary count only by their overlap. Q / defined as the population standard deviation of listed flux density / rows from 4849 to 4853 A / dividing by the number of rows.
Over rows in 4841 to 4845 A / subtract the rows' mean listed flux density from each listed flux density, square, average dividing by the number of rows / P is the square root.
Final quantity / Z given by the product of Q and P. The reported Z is 3.40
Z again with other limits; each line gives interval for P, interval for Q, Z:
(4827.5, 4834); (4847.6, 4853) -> 1.54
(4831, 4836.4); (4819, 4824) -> 0.29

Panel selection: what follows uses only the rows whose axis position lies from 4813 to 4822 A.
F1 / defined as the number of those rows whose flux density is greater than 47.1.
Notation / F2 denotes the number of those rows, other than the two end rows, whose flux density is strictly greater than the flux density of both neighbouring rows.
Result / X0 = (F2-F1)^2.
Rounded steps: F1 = 4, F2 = 2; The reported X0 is 4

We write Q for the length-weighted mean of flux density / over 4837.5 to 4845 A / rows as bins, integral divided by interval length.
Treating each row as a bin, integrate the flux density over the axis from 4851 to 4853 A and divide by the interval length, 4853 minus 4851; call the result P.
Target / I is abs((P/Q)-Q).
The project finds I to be 44.9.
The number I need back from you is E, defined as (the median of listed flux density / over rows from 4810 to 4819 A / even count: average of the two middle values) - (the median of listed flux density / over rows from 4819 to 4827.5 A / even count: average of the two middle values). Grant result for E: -1.30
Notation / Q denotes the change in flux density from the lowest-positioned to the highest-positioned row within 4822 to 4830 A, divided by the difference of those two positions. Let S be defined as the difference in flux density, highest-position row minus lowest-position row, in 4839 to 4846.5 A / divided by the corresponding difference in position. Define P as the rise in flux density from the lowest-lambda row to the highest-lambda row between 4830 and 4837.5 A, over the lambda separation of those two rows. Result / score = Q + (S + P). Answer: -0.2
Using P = -0.19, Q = -0.12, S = 0.14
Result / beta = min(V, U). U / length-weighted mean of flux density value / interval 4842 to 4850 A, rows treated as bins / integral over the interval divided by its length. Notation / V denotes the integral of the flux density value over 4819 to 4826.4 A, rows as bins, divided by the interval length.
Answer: 46.0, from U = 46.0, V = 48.3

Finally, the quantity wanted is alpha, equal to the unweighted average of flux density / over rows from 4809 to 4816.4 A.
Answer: 46.70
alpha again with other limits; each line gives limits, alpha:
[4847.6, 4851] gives 45.55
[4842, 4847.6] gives 46.59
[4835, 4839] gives 46.75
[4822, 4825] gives 47.65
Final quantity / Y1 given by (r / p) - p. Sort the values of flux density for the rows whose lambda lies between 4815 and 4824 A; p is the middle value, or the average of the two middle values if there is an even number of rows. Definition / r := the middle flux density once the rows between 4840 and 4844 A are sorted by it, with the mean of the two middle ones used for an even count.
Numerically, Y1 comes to -46.6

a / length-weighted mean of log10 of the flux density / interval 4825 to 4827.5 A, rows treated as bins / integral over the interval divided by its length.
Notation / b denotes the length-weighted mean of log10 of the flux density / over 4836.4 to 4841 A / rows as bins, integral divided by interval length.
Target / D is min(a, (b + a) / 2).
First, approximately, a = 1.68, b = 1.66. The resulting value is 1.673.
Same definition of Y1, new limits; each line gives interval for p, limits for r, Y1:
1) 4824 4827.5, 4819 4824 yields -47.1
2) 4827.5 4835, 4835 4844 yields -46.2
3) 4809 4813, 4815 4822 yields -45.7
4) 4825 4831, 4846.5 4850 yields -47.1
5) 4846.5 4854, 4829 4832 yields -45.0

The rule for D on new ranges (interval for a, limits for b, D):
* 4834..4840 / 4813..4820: 1.670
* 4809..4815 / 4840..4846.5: 1.667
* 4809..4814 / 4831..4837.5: 1.668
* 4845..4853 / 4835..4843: 1.665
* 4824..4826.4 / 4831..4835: 1.681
